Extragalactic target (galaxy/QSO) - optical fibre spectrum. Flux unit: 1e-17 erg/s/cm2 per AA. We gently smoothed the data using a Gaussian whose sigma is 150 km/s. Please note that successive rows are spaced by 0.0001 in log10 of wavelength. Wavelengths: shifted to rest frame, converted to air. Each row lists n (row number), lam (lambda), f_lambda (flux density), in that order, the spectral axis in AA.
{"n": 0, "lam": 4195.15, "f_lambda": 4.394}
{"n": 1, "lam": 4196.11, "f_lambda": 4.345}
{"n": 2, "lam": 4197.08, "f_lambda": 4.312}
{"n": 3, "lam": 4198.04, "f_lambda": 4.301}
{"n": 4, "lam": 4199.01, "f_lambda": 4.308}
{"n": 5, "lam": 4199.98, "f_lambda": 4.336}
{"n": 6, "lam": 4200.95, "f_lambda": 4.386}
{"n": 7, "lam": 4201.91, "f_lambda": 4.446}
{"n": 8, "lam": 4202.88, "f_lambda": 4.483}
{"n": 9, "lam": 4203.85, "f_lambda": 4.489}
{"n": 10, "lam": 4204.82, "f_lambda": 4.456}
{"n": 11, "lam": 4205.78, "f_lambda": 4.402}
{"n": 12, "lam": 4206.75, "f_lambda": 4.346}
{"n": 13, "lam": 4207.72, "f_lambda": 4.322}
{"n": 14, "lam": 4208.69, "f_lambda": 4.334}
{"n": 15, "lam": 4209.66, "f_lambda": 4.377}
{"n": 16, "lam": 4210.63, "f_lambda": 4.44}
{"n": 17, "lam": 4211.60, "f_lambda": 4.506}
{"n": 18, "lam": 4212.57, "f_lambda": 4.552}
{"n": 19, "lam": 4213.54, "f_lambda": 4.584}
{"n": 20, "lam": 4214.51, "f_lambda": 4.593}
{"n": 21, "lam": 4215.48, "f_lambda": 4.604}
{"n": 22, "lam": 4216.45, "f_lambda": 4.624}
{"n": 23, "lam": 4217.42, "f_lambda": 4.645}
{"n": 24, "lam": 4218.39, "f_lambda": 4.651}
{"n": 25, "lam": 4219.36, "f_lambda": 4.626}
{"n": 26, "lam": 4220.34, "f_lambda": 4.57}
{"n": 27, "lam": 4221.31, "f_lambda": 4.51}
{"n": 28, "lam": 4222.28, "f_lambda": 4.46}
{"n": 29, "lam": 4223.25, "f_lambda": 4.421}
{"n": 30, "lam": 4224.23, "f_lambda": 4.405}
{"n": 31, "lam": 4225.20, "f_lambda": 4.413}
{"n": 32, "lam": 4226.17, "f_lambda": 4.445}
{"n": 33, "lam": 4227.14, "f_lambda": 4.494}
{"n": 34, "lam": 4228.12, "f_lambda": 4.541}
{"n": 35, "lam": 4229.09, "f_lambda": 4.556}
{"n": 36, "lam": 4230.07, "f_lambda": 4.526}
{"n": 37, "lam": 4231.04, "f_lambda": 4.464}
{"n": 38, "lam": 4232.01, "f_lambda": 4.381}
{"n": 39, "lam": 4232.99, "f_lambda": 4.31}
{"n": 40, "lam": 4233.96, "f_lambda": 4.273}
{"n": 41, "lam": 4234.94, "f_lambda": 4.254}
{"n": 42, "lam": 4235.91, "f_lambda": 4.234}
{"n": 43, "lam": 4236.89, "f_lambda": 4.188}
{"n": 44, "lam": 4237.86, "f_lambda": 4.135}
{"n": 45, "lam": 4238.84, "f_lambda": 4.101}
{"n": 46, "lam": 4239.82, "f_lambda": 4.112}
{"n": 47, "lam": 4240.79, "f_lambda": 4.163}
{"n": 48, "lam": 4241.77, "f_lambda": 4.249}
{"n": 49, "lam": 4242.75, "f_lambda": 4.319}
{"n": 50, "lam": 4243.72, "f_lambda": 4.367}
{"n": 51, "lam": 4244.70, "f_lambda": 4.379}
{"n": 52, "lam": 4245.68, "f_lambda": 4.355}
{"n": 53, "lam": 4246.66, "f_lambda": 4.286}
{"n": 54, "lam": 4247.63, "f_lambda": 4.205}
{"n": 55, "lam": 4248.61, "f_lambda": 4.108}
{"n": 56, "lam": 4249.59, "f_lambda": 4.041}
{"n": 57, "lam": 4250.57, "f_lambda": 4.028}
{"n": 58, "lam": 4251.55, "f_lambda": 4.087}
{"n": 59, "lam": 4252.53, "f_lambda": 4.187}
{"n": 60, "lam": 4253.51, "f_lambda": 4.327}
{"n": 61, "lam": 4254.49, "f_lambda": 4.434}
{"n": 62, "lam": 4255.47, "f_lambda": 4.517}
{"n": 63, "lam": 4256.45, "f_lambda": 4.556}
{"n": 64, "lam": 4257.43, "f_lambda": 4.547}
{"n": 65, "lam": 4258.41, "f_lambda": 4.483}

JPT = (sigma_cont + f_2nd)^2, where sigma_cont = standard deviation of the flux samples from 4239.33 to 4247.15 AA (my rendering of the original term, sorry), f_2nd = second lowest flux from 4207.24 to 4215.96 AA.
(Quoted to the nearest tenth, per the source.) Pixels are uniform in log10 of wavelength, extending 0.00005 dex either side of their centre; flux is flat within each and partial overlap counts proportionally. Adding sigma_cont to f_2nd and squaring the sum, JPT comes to 19.6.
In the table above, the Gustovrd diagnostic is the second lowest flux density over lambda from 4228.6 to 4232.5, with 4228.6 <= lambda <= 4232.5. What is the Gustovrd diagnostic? 4.464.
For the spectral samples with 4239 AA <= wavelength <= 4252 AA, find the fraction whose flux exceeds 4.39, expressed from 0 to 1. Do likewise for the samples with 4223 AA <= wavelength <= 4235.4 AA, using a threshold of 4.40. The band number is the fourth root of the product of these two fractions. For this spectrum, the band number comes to 0.0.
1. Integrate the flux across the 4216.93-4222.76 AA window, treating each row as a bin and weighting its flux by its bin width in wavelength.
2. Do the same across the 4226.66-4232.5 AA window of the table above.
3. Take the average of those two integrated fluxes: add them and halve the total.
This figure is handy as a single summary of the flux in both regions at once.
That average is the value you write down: 26.5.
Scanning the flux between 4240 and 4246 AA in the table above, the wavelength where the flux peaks 4244.70 AA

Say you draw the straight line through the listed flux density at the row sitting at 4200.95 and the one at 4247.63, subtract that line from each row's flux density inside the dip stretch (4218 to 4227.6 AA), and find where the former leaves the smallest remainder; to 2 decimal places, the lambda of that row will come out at 4224.23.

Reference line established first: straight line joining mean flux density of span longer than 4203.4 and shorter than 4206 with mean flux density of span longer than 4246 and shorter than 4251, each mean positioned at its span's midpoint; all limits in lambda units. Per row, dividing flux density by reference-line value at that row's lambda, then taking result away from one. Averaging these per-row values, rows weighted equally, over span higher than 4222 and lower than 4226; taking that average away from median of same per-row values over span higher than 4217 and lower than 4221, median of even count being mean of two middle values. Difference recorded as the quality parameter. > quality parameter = -0.039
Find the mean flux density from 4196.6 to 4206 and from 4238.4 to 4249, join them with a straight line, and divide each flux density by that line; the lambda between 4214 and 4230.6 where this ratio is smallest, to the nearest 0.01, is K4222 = 4224.23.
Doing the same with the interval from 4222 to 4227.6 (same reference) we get 4224.23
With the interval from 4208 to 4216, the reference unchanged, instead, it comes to 4208.69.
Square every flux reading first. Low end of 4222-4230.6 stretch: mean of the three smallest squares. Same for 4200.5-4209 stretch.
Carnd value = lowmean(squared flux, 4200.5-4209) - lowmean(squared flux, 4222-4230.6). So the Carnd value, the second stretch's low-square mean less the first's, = -1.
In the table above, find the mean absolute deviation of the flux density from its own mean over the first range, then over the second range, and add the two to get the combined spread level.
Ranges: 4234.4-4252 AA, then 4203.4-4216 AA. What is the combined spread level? 0.18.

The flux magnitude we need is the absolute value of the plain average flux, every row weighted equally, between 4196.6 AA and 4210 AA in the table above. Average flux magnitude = 4.38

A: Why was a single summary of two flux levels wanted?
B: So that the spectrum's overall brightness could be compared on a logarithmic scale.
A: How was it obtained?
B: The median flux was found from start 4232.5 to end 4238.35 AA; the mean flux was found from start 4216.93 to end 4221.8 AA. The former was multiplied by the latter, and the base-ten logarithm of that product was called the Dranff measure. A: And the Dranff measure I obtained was 1.29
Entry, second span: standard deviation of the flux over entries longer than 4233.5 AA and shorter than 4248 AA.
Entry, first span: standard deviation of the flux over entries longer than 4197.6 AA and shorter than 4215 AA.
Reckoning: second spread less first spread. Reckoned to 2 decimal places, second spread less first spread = 0.00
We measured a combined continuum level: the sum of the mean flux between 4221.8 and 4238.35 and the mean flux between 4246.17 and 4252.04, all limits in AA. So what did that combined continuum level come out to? 8.51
